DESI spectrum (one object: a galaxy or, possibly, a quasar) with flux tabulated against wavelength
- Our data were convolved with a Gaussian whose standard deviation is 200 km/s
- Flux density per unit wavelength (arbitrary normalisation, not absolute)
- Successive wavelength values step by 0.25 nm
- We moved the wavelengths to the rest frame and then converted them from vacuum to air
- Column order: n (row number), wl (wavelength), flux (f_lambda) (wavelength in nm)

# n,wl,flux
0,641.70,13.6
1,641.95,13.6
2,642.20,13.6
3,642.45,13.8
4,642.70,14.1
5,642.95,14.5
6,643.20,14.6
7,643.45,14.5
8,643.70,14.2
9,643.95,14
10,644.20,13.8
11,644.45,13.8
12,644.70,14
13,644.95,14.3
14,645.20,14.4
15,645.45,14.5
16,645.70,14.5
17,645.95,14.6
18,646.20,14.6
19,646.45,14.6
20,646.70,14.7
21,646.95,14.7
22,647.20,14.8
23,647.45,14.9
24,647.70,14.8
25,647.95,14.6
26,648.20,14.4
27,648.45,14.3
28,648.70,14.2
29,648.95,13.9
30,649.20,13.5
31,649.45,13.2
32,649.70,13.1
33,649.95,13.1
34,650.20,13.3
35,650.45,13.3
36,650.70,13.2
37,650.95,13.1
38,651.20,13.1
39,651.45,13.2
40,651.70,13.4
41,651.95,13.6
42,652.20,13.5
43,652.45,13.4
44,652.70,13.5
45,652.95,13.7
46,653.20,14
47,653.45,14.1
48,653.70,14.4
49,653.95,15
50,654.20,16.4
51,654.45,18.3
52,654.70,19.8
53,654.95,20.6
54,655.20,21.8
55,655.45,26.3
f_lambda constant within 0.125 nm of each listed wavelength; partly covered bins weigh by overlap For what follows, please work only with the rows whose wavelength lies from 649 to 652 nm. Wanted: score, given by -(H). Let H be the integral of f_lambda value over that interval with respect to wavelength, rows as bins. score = -40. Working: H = 40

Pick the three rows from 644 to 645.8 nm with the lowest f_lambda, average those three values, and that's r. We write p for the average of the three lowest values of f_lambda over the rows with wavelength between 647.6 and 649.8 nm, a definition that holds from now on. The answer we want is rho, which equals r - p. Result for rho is 0.6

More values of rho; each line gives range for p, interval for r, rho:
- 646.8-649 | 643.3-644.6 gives -0.3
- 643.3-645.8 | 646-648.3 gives 0.7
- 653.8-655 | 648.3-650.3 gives -3.4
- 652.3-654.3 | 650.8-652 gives -0.4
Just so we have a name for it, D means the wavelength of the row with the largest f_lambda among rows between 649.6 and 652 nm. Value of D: 651.95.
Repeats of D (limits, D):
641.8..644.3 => 643.20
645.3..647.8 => 647.45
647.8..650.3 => 647.95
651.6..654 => 653.95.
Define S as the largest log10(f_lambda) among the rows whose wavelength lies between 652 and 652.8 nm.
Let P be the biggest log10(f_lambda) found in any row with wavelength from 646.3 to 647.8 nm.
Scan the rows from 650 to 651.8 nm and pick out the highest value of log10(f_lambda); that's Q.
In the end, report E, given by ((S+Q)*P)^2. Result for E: 7.01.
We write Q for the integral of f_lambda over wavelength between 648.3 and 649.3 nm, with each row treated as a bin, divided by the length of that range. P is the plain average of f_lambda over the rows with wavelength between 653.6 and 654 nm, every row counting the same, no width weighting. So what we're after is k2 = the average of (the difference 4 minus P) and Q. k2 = 1.6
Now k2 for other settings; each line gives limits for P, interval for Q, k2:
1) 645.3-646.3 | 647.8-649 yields 1.9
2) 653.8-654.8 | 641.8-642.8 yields 0.2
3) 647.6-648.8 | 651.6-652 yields 1.5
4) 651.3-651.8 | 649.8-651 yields 2.0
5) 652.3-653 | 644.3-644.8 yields 2.2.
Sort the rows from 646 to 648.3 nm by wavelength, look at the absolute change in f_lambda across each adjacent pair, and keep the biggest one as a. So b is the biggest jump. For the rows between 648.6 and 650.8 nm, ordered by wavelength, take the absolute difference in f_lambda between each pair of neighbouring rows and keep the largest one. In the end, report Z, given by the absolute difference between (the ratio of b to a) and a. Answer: 1.8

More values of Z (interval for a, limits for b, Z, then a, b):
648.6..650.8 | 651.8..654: 1.1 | 0.40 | 0.60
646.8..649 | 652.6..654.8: 6.0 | 0.30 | 1.90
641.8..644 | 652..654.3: 3.1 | 0.40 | 1.40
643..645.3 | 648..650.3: 1.0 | 0.30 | 0.40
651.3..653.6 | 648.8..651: 1.0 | 0.30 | 0.40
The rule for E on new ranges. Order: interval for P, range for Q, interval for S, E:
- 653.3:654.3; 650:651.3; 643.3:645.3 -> 7.71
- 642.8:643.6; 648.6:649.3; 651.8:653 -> 7.10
